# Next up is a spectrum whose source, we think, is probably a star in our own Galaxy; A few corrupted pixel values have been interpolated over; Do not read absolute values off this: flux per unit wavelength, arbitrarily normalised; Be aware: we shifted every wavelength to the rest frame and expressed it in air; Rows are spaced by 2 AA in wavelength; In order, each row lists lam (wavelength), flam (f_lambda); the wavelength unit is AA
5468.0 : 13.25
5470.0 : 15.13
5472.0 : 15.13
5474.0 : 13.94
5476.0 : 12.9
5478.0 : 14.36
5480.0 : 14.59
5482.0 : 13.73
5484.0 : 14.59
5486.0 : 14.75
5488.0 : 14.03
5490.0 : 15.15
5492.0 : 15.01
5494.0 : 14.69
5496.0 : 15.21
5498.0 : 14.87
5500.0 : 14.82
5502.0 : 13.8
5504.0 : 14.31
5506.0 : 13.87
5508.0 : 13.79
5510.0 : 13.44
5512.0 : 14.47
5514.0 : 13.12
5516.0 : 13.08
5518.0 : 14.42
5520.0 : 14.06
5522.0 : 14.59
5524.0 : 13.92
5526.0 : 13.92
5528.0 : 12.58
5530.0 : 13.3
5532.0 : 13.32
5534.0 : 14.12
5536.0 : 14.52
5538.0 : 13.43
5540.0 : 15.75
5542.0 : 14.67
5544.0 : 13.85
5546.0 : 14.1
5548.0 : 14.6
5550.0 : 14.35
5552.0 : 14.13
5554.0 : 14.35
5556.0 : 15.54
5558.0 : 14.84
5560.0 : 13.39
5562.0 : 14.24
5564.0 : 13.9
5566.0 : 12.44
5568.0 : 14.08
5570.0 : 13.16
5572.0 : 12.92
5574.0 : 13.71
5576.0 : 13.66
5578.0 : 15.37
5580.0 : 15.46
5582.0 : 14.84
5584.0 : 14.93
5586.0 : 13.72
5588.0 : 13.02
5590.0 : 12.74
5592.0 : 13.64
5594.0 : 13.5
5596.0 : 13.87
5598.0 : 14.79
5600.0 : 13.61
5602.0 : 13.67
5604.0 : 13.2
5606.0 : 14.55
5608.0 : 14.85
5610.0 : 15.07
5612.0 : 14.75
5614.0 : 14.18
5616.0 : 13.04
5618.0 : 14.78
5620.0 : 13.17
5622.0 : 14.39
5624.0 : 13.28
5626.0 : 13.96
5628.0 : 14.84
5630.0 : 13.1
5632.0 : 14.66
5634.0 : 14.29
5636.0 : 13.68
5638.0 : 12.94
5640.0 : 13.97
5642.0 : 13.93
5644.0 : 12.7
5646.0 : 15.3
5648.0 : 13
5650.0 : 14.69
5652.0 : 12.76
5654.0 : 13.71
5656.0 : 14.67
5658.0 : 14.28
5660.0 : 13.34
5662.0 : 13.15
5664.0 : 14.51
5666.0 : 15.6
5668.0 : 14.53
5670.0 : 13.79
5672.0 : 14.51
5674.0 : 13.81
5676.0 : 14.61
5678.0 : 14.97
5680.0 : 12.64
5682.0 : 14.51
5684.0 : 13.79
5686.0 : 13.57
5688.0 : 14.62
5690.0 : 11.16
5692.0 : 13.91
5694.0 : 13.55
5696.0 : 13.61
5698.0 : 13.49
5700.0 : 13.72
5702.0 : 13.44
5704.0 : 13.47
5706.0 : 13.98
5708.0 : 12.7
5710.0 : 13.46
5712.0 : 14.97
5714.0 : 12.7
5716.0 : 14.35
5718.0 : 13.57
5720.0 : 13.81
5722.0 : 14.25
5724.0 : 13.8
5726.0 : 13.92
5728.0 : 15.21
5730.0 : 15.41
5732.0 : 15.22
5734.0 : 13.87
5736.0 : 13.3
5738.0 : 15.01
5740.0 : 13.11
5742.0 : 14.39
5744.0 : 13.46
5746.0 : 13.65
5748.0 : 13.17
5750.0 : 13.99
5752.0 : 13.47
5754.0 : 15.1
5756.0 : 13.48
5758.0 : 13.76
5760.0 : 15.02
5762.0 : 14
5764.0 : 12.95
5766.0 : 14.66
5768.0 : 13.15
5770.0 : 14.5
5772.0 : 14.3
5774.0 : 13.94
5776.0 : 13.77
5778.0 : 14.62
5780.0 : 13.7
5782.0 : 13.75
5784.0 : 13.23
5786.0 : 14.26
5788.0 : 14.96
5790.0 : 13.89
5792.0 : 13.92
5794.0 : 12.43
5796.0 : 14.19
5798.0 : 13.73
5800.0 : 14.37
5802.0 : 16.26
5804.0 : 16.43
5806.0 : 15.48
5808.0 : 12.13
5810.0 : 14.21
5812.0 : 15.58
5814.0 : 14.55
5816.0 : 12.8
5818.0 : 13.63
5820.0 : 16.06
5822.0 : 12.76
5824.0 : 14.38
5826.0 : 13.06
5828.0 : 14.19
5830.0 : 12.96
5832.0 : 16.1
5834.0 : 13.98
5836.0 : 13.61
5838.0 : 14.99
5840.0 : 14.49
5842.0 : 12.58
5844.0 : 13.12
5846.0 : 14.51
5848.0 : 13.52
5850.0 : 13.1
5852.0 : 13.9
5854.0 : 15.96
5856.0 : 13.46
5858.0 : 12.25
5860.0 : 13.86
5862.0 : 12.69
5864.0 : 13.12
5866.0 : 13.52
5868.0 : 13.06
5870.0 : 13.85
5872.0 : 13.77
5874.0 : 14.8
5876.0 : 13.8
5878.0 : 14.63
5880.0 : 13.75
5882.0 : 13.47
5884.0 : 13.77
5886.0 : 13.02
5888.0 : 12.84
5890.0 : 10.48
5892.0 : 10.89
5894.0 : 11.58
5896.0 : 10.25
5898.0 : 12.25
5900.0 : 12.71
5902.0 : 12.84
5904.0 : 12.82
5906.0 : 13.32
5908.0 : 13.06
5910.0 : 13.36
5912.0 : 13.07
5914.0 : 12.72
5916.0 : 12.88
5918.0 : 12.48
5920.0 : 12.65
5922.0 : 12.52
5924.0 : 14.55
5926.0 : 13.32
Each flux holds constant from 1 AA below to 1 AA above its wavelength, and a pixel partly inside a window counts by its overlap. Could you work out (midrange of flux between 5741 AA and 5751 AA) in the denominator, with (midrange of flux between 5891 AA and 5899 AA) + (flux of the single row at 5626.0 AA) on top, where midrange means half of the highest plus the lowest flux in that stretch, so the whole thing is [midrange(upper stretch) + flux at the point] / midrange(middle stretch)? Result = 1.8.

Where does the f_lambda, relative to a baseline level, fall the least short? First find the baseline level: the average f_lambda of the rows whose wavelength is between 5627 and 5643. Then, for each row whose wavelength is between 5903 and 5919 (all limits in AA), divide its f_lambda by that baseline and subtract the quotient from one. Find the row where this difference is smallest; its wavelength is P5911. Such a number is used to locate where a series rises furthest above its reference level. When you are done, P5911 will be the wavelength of 5910.0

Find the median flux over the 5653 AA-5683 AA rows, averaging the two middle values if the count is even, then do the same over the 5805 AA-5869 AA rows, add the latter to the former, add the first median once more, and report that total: 42.6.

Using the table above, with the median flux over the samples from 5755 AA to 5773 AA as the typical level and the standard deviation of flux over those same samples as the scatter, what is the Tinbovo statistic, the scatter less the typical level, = -13.3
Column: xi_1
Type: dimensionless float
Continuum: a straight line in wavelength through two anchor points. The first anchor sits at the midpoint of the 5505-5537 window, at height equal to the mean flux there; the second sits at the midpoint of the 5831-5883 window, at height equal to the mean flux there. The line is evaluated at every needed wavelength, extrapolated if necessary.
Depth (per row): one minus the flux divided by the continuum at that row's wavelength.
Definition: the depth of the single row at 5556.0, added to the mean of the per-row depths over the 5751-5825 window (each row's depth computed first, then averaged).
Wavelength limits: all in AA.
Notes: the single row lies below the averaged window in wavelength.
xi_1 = -0.150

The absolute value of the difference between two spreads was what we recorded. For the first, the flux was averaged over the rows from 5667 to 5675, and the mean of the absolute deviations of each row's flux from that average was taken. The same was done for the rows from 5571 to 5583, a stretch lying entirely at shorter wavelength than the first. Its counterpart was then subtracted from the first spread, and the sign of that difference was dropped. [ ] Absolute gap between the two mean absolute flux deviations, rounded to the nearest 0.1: 0.5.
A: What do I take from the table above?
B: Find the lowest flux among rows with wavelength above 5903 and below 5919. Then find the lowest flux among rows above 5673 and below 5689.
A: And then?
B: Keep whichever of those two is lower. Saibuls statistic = 12.5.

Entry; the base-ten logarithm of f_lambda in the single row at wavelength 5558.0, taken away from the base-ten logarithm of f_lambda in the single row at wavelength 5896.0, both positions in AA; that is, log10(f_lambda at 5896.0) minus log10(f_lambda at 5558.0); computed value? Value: -0.16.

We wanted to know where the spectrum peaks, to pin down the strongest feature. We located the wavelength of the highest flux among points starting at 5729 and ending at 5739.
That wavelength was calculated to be 5730.0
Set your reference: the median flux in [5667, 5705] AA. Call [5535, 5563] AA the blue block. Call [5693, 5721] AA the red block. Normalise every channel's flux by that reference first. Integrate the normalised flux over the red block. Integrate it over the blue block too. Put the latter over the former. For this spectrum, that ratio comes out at 1.06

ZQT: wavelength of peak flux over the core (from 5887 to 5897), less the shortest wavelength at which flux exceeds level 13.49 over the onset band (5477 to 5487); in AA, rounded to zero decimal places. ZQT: 410 AA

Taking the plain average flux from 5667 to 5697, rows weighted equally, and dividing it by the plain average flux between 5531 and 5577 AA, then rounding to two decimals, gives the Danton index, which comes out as 0.99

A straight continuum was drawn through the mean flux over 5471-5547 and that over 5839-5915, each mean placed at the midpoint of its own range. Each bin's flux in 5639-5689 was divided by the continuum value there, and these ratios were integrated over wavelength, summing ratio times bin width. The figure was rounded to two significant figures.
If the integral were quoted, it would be 51 AA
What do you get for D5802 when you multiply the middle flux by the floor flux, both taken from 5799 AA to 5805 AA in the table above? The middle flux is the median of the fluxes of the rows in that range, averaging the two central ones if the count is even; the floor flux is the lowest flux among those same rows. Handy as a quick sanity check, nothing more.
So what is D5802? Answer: 234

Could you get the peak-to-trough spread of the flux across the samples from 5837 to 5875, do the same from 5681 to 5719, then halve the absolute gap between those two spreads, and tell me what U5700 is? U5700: 0.05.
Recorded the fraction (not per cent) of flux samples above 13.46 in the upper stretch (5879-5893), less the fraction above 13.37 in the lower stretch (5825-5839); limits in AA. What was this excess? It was -0.29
